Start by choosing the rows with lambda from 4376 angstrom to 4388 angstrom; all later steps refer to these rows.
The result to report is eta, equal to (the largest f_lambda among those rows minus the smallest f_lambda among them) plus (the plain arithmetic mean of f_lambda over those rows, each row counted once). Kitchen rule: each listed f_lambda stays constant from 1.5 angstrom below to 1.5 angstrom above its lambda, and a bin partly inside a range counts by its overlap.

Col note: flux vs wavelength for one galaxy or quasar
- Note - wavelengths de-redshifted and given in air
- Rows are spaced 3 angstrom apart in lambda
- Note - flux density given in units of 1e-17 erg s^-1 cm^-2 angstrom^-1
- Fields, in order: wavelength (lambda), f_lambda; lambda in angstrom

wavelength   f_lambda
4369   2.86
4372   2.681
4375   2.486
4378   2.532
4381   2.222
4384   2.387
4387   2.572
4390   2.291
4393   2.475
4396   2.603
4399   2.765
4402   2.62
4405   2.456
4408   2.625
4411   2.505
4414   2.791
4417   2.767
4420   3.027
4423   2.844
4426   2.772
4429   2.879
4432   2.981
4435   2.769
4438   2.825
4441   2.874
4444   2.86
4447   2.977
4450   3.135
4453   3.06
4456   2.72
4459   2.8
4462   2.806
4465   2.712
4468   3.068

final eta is 2.78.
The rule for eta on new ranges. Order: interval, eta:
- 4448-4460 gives 3.34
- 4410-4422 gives 3.29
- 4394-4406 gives 2.92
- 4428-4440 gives 3.08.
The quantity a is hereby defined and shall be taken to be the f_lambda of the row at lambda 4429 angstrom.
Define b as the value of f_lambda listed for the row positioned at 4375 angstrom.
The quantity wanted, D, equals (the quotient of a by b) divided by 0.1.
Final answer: 11.6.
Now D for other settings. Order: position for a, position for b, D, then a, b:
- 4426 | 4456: 10.2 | 2.772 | 2.72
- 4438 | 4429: 9.8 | 2.825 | 2.879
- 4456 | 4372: 10.1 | 2.72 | 2.681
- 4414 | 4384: 11.7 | 2.791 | 2.387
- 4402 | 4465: 9.7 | 2.62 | 2.712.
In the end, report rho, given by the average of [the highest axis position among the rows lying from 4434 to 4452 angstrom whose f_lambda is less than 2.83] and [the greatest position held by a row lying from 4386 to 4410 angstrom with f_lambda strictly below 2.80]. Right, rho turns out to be 4423.0 angstrom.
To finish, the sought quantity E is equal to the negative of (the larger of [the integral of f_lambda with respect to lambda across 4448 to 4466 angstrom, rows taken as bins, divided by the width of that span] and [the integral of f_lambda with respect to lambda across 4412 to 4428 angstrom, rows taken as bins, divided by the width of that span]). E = -2.88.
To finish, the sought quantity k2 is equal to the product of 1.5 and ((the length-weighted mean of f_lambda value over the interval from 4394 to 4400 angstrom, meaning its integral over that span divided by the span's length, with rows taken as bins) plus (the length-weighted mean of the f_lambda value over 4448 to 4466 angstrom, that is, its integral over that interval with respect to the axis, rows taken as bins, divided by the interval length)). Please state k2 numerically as 8.31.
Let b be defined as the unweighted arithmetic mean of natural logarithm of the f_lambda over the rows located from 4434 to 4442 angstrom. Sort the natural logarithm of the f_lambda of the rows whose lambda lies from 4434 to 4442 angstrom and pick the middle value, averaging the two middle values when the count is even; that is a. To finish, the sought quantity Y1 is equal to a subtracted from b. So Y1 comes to -0.001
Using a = 1.04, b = 1.04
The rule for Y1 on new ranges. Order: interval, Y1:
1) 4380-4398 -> -0.004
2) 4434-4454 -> 0.018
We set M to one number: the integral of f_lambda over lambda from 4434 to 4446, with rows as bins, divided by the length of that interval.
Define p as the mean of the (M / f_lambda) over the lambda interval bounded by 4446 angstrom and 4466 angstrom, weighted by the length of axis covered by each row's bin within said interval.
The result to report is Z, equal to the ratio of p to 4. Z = 0.247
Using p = 0.99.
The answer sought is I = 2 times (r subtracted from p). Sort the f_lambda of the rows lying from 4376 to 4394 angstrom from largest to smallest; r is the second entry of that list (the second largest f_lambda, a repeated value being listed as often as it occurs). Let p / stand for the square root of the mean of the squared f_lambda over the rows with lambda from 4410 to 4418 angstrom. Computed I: 0.3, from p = 2.69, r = 2.532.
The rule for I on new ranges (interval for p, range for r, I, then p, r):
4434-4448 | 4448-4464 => -0.4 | 2.86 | 3.06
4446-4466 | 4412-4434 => -0.2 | 2.89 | 2.981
